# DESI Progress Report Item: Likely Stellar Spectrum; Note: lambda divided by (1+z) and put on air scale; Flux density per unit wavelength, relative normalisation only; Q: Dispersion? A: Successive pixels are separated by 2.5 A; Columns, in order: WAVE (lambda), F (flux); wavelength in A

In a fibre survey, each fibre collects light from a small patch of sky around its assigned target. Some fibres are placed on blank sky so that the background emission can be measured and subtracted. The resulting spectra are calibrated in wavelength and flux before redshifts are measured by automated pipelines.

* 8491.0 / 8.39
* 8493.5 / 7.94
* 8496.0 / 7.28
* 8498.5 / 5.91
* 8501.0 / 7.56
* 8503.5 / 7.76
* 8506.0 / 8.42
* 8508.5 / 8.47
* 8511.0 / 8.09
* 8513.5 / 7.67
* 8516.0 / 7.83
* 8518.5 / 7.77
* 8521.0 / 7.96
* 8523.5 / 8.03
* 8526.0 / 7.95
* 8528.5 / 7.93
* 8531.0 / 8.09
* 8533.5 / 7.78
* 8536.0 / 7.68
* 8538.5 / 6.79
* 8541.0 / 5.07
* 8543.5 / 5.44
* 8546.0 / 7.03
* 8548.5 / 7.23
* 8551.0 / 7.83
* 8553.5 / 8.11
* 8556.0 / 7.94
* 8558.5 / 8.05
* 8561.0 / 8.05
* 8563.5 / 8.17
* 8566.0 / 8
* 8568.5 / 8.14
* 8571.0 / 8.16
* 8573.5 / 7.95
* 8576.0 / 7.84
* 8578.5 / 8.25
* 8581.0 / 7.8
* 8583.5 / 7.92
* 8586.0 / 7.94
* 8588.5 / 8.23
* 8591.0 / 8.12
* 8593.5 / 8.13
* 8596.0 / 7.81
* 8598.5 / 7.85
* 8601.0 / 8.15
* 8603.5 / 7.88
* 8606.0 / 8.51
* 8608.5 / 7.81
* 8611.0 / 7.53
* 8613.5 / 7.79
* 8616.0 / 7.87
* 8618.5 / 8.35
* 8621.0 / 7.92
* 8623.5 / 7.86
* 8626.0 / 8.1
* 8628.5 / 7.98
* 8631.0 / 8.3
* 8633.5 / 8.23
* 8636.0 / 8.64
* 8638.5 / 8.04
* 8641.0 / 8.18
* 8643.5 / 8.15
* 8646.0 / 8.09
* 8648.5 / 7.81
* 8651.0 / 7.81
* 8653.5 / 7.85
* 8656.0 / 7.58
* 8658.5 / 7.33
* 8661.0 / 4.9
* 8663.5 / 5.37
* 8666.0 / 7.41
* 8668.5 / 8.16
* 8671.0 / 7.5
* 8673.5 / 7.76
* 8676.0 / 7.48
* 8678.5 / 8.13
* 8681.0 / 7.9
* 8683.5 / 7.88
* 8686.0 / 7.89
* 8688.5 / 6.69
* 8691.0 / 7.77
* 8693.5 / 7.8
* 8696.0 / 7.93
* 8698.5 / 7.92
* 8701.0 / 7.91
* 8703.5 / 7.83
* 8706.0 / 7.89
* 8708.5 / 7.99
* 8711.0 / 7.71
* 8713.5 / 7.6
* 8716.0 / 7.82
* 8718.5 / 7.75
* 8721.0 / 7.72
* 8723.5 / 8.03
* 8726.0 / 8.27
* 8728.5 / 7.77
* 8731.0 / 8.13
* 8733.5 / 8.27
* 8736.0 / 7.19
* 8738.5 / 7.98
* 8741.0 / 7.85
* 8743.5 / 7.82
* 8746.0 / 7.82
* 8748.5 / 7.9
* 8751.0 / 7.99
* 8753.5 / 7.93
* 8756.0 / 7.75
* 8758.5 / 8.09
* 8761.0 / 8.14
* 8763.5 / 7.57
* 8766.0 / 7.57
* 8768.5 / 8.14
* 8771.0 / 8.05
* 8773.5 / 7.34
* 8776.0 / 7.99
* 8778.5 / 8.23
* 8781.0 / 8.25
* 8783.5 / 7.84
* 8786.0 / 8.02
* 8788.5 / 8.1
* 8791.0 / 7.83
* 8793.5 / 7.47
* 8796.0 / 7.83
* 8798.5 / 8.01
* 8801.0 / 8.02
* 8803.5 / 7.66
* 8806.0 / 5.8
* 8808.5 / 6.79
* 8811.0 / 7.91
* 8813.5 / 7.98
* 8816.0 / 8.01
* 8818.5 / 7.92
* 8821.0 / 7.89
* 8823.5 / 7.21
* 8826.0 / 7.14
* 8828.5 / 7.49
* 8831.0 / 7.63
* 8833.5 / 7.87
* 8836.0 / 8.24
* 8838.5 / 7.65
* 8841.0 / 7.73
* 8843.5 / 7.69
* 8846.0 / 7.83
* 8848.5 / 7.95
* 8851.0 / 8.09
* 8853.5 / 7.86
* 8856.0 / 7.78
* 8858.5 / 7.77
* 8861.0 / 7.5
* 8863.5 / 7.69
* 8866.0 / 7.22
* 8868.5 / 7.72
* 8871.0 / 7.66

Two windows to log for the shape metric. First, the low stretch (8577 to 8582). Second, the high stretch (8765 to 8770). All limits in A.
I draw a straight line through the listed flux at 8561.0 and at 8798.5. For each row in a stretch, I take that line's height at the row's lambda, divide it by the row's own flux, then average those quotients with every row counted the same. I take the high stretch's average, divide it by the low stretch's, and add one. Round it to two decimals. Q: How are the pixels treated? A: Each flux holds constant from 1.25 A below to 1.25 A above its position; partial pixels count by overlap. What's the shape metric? 2.02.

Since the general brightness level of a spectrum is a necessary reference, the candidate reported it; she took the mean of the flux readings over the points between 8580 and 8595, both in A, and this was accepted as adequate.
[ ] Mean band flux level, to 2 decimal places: 8.02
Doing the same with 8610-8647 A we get 8.07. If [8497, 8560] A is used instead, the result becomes 7.54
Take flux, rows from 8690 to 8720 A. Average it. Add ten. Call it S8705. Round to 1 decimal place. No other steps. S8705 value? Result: 17.8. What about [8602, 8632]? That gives 18.0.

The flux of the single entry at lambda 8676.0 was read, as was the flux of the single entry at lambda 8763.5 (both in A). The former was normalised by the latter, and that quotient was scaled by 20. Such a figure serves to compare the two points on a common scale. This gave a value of 19.8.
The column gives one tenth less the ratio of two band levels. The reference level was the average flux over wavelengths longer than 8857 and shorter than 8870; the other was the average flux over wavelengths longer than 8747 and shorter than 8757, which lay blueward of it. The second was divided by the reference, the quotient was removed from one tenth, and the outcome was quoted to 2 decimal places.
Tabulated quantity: -0.94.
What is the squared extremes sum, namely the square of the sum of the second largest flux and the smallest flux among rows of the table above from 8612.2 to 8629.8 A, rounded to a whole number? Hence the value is 252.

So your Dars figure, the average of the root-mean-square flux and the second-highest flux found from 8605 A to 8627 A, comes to 8.16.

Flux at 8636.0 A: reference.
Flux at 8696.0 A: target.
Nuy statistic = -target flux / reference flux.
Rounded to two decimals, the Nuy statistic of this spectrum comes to -0.92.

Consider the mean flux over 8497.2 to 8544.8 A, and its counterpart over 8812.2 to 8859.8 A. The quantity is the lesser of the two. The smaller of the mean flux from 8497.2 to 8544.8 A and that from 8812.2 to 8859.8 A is 7.5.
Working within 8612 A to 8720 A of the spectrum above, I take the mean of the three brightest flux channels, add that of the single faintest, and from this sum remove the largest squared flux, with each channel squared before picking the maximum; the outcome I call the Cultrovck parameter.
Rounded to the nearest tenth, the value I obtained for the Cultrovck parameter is -61.3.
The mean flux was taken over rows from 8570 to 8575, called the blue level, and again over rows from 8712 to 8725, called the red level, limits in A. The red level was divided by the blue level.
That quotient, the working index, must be 0.97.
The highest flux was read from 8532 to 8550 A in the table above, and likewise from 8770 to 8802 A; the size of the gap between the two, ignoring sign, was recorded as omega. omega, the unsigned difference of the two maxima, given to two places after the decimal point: 0.47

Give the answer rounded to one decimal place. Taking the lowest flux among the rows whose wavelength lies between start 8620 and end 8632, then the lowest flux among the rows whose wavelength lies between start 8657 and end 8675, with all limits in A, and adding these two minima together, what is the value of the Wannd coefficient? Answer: 12.8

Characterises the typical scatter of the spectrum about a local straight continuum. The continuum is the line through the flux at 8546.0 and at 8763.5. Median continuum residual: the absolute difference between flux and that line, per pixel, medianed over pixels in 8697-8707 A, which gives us 0.48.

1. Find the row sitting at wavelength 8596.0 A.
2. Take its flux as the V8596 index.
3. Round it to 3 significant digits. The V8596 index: 7.81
